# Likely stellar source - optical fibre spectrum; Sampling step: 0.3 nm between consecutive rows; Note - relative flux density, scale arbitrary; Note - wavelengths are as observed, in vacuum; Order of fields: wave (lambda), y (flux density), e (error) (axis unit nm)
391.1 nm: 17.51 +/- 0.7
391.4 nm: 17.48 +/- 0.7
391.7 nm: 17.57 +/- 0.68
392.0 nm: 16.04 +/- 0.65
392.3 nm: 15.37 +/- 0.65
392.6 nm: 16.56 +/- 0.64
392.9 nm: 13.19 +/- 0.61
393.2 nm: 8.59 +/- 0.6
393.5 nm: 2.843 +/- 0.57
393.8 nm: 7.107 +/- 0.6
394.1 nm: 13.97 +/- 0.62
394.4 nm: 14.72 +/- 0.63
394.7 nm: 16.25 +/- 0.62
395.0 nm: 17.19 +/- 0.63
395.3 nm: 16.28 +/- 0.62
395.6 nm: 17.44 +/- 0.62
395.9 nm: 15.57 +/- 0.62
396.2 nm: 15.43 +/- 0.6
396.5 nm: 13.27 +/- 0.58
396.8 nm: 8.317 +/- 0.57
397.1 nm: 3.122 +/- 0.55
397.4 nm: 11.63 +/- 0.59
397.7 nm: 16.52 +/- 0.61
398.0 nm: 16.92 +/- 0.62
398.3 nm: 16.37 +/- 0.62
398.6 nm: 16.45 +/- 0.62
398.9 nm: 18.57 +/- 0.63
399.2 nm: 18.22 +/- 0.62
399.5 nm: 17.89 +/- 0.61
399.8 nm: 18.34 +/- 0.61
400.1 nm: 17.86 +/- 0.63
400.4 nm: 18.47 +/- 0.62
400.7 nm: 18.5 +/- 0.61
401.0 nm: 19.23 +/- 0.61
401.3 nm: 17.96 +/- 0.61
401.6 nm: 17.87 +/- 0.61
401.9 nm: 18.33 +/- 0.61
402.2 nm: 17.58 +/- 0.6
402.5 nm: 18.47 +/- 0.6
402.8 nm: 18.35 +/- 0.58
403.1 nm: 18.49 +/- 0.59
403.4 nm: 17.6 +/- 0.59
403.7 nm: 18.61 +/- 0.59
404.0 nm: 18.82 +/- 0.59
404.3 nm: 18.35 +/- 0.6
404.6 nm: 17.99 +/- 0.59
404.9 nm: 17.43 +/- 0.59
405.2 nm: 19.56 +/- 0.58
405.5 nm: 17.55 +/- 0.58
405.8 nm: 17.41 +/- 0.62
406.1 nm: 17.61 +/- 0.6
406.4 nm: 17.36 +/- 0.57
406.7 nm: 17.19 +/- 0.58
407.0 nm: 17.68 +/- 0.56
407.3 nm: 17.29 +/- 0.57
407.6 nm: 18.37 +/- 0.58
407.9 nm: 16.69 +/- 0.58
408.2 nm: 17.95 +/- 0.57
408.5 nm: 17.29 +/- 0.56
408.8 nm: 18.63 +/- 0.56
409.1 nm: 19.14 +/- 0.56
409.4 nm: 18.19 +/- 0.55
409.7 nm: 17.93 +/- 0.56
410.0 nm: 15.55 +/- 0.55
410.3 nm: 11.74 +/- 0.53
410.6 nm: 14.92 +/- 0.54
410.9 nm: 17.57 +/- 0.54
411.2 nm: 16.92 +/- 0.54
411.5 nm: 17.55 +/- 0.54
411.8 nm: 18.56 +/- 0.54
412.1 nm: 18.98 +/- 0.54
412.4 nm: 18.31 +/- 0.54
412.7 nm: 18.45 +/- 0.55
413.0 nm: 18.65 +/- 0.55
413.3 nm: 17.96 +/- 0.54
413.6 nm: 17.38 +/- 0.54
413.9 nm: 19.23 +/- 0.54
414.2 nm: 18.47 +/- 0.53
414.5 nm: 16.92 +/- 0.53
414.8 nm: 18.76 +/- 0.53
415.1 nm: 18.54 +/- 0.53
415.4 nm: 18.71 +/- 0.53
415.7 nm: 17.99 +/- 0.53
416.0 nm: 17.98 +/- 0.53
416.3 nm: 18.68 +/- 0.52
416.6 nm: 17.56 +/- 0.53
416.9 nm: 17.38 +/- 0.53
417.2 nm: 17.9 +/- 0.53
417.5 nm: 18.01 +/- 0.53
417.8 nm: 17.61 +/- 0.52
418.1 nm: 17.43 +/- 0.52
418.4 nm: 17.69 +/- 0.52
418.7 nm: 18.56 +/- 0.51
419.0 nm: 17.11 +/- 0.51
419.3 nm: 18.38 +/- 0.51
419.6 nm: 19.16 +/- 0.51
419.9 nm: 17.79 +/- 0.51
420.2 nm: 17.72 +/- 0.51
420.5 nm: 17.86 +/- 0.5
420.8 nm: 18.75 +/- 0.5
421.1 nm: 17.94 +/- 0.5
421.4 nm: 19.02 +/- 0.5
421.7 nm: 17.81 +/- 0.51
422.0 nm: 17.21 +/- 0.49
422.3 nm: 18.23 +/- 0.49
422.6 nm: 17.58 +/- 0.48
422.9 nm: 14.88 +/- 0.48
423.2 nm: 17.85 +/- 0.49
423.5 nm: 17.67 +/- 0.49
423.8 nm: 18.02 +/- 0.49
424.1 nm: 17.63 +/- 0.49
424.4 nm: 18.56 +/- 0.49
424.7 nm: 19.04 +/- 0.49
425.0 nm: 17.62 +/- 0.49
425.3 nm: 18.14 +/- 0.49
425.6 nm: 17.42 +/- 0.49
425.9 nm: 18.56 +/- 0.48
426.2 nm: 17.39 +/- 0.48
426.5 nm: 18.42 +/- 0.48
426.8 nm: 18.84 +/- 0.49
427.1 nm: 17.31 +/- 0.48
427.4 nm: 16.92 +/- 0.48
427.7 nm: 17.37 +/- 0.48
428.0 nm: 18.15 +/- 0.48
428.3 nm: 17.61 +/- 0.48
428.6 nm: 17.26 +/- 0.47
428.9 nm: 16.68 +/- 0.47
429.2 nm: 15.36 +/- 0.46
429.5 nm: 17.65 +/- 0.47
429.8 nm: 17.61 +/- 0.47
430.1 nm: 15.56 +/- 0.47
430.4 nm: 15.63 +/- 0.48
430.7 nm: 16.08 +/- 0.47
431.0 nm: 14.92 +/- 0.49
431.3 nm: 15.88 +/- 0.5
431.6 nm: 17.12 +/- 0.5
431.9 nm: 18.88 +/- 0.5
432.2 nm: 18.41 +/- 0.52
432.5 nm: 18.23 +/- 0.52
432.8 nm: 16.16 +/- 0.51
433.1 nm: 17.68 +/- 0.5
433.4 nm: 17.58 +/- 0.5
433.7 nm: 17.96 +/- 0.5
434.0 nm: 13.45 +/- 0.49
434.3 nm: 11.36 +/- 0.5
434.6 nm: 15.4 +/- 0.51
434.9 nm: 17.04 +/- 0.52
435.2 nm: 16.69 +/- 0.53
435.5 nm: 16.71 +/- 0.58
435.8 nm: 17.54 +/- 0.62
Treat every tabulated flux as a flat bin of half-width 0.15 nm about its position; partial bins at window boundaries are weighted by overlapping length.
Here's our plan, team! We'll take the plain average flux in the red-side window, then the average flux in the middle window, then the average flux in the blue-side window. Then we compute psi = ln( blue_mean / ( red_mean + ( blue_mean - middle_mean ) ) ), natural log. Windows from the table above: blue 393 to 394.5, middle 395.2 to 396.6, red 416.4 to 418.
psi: -0.20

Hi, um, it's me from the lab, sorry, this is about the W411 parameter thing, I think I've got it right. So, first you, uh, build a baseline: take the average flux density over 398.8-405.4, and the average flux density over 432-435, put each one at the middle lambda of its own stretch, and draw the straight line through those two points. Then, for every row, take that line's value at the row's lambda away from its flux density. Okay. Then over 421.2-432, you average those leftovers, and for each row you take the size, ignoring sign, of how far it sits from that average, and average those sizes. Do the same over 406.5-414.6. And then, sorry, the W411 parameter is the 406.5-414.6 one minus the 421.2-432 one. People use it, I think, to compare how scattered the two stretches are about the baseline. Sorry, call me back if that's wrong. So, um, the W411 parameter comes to 0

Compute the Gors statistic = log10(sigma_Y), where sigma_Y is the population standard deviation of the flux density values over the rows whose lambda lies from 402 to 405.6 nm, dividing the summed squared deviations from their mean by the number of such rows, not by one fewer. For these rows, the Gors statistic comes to -0.22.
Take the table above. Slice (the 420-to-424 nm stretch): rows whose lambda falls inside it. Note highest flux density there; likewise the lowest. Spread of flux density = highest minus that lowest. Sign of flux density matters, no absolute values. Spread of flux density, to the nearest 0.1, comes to 4.1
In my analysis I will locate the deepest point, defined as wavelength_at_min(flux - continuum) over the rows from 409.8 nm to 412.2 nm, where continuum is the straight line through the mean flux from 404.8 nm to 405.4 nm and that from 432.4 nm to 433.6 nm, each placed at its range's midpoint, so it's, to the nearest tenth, 410.3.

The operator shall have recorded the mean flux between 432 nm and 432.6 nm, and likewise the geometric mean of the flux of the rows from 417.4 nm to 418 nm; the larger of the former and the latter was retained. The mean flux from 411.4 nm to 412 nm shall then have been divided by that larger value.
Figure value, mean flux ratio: 0.99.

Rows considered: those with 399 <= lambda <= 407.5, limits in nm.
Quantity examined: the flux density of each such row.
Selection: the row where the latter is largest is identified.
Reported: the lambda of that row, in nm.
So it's 405.2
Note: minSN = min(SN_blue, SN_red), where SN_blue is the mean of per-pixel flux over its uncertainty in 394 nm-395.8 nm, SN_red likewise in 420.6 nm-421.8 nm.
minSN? 26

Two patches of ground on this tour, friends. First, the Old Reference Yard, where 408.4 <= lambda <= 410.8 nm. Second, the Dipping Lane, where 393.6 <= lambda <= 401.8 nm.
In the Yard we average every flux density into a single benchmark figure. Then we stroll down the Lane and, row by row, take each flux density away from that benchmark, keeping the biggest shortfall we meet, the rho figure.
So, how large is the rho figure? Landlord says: 13.6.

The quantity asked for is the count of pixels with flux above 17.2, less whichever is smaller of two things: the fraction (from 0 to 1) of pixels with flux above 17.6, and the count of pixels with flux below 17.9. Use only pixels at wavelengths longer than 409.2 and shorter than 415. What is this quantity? 13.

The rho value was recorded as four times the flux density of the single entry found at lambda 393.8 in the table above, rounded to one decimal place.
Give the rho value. 28.4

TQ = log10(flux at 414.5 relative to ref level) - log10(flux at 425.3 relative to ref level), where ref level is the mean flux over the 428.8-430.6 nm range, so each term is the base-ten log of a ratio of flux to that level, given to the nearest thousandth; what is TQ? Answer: -0.030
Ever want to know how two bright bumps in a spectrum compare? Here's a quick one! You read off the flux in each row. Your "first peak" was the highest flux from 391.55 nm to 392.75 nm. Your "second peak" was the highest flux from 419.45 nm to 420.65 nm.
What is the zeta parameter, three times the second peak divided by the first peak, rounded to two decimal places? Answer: 3.27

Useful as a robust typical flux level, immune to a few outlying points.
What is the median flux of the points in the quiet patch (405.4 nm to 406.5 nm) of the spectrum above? 17.5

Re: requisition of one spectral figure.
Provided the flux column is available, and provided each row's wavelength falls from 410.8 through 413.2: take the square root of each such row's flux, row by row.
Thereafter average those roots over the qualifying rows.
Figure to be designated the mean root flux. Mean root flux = 4.26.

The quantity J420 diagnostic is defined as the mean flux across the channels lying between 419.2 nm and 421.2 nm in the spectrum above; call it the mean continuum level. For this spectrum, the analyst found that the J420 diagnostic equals 18.2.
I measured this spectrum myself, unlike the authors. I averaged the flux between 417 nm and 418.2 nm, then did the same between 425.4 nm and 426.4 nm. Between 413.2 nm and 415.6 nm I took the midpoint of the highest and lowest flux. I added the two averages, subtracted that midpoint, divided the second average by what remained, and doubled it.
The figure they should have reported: 2.04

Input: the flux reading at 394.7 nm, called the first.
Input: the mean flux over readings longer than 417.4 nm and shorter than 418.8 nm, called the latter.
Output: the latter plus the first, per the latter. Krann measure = 1.91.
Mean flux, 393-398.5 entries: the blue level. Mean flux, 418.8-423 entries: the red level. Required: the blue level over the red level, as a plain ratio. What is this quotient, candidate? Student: 0.72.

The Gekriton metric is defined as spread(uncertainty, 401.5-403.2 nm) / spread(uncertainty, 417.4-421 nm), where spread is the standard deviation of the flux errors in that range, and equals 1.3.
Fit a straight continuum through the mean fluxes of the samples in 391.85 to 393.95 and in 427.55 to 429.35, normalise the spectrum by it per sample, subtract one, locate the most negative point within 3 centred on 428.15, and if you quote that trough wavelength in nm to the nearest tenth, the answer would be 429.2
